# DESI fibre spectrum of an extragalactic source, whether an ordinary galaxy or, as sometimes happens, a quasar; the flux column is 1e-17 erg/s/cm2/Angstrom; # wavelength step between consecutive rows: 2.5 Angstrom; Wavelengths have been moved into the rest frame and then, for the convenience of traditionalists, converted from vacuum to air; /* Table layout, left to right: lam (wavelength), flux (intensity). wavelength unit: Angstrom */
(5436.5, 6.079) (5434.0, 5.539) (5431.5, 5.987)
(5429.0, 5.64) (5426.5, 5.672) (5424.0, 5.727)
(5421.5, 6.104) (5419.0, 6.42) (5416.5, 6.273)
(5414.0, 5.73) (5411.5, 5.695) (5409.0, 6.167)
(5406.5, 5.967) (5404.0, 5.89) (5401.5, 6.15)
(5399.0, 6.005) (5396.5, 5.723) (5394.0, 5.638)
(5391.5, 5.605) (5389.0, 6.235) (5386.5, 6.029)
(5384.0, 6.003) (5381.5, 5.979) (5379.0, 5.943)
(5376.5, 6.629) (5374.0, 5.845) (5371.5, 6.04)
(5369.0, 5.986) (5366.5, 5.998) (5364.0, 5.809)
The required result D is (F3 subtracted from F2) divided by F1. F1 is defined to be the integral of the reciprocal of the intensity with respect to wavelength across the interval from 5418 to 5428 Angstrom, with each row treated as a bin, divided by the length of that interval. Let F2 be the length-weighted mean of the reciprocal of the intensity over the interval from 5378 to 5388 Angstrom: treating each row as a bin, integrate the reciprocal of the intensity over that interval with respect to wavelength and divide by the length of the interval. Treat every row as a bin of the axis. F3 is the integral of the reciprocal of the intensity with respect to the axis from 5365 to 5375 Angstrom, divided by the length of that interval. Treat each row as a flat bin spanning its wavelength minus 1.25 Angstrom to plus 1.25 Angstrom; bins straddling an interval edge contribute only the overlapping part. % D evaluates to -0.005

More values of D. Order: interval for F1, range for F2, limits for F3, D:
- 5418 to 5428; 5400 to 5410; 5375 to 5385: 0.014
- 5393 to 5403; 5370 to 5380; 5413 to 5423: 0.003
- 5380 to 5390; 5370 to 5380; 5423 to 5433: -0.061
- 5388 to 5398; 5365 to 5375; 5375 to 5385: 0.025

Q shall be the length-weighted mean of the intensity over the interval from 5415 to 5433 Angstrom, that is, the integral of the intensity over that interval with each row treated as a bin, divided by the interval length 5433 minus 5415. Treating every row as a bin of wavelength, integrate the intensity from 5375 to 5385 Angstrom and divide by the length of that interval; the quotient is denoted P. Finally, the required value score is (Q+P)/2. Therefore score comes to 6.05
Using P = 6.13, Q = 5.97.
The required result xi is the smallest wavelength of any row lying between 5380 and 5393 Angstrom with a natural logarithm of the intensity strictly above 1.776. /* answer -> 5381.5 Angstrom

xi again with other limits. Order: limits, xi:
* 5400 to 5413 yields 5401.5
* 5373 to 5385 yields 5376.5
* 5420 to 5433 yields 5421.5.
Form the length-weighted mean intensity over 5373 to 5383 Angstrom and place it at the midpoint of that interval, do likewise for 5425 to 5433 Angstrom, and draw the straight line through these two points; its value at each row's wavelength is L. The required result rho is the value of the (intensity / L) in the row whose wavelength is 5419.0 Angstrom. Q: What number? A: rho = 1.10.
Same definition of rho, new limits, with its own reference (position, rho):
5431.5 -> 1.04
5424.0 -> 0.99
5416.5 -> 1.07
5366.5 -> 0.97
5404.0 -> 0.99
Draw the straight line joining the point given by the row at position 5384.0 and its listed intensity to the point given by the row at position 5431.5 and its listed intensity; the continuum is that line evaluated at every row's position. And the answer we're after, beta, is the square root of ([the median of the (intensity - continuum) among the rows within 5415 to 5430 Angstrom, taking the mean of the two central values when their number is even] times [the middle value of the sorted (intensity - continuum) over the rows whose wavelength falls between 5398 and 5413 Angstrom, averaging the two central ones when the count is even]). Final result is 0.028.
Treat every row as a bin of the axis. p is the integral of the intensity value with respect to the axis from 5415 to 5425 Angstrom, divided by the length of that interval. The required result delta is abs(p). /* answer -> 6.13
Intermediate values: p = 6.13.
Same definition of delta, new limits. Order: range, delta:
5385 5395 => 5.89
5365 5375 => 5.97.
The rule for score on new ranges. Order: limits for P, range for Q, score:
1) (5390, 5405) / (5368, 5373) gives 5.92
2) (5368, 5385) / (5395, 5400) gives 5.95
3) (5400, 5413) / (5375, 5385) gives 6.05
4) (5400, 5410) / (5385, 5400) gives 5.96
